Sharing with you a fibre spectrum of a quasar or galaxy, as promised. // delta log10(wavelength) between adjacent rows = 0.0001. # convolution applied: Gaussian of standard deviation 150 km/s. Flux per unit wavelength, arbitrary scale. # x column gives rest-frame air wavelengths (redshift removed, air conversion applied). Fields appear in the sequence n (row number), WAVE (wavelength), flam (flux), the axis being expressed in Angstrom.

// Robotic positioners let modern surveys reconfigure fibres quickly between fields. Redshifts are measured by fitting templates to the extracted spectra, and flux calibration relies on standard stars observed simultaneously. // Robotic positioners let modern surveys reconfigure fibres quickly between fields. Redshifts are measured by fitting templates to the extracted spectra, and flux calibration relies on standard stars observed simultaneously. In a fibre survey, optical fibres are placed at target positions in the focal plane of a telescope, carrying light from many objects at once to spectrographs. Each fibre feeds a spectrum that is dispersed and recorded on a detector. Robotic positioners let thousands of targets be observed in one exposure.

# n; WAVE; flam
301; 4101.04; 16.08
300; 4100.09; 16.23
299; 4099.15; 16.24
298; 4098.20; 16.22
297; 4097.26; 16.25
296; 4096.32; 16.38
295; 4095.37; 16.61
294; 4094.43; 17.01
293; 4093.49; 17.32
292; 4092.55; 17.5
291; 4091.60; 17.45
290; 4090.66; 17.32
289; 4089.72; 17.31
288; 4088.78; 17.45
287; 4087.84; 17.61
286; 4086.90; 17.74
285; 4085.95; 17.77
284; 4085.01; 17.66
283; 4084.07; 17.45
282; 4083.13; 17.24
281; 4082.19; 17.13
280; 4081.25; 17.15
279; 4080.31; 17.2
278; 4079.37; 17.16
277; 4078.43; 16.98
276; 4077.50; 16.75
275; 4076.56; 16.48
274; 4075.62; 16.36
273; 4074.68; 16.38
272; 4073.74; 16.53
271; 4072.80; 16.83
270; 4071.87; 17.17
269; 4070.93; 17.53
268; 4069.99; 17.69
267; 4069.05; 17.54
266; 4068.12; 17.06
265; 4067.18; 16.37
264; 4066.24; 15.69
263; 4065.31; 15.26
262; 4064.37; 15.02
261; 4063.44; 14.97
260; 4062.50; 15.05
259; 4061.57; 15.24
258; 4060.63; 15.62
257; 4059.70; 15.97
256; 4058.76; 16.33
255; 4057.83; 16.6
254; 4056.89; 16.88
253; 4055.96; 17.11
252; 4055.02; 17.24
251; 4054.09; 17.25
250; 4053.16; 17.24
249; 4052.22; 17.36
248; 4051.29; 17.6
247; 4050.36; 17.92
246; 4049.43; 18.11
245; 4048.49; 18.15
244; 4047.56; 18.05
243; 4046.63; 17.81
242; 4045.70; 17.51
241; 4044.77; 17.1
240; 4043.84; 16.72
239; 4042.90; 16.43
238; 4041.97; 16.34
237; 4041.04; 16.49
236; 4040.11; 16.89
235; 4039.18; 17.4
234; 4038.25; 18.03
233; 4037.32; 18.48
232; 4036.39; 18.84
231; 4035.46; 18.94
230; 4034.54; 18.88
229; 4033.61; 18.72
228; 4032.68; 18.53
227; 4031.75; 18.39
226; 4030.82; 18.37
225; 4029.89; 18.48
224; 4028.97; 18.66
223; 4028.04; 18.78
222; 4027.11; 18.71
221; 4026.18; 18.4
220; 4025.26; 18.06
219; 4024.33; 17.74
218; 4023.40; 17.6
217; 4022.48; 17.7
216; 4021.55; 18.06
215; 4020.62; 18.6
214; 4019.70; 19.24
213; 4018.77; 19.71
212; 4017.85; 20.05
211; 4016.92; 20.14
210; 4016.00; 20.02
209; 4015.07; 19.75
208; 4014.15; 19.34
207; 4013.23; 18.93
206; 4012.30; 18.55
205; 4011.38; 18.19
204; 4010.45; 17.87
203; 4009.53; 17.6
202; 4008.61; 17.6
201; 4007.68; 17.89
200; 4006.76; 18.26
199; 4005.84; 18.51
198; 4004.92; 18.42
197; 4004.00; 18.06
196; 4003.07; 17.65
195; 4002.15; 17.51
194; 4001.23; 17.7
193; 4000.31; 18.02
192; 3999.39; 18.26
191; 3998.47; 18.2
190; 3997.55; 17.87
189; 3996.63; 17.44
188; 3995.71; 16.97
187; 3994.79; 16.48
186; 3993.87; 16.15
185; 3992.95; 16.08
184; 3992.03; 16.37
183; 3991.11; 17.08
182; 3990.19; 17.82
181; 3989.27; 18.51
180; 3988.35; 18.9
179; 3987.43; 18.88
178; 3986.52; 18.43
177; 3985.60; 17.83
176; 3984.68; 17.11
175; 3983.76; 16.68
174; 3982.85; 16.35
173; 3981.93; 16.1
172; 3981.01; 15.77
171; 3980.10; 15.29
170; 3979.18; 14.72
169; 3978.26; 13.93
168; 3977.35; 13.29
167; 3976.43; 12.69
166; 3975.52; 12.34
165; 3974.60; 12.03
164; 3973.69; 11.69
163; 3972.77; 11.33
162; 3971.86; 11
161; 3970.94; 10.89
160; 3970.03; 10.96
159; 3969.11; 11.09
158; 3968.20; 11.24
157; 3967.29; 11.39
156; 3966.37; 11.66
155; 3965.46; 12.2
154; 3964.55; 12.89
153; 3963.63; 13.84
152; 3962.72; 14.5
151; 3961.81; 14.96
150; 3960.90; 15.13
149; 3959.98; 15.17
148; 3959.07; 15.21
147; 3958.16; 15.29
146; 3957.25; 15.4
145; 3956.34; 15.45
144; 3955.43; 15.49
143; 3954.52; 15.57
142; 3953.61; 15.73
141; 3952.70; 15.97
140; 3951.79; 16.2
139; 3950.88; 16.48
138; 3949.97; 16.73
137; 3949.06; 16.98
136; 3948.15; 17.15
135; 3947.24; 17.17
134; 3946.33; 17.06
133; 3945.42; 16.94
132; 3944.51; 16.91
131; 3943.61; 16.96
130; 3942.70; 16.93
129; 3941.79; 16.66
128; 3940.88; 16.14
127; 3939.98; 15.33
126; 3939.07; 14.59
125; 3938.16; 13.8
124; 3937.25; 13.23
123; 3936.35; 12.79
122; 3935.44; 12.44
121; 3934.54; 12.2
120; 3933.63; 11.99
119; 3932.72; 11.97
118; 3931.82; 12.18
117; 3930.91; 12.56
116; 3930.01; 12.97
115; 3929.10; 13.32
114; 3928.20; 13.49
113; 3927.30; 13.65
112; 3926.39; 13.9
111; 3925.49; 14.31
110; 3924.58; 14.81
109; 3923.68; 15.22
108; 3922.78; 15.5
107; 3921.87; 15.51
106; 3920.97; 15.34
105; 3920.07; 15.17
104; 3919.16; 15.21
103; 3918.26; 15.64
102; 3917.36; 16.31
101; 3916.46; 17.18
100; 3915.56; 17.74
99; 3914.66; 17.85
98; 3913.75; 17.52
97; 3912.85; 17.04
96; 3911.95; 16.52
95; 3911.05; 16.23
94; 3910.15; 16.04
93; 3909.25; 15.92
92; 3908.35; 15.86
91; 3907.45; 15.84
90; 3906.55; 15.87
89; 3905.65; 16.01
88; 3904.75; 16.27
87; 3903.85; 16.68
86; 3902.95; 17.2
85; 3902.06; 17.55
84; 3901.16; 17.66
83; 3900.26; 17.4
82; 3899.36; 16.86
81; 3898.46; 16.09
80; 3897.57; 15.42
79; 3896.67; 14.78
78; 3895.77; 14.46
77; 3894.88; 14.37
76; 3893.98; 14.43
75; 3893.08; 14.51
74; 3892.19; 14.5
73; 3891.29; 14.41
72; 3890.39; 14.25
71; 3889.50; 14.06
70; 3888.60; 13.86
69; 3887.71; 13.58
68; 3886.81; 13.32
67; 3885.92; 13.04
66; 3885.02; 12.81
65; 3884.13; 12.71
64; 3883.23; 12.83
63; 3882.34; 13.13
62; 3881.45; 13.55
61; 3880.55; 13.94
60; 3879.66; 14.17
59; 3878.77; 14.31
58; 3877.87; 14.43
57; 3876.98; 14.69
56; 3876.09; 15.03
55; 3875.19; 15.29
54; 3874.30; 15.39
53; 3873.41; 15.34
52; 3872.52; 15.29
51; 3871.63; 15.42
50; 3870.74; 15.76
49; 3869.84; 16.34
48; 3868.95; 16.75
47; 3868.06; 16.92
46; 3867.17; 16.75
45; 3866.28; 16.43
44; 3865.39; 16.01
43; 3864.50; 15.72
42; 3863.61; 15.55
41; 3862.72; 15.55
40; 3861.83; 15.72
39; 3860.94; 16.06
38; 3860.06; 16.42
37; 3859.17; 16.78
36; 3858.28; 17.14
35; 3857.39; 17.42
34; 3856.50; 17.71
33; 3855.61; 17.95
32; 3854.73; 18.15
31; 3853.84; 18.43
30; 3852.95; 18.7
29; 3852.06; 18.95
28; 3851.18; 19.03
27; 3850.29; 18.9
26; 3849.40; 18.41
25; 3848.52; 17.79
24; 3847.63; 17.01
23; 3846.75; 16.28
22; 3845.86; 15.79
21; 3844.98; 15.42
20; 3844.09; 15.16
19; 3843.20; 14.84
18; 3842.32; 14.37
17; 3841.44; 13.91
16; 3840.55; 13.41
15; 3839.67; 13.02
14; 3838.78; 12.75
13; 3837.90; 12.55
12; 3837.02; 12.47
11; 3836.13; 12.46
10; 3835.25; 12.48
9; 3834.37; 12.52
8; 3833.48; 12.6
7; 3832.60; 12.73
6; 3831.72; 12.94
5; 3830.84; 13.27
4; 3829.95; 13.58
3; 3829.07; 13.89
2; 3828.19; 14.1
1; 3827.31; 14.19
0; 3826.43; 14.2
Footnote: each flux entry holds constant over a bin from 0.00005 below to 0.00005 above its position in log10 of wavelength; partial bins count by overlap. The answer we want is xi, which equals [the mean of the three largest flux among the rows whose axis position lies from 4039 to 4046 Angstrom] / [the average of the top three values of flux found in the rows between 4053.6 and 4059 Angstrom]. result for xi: 1.01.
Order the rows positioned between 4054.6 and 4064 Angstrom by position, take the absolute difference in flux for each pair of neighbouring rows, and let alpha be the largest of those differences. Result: 0.38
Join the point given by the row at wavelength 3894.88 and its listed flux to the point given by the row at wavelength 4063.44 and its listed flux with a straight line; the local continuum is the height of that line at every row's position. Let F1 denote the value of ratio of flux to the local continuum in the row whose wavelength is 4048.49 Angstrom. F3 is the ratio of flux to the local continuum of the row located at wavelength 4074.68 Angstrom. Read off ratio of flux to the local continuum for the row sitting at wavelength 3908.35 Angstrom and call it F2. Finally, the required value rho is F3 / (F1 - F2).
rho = 9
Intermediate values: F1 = 1.22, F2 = 1.10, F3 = 1.09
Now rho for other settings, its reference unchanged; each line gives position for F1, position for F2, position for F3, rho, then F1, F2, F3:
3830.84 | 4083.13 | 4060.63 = -5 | 0.94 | 1.15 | 1.04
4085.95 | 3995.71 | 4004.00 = 43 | 1.18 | 1.15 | 1.22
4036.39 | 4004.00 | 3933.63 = 19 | 1.27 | 1.22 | 0.83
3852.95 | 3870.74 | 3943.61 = 6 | 1.31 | 1.10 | 1.17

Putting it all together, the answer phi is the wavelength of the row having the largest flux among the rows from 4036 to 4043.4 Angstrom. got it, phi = 4036.39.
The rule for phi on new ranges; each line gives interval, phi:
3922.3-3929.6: 3922.78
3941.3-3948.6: 3947.24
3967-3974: 3973.69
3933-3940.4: 3939.98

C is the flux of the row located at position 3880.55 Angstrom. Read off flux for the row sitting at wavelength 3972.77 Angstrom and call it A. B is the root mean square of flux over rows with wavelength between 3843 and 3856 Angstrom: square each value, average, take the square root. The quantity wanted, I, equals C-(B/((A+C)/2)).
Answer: 12.6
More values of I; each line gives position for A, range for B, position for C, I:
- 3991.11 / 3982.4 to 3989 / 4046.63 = 16.8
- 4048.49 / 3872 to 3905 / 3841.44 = 13.0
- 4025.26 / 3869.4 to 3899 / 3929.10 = 12.4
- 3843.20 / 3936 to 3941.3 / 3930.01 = 11.9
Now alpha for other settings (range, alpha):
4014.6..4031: 0.64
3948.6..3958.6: 0.28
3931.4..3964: 0.81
